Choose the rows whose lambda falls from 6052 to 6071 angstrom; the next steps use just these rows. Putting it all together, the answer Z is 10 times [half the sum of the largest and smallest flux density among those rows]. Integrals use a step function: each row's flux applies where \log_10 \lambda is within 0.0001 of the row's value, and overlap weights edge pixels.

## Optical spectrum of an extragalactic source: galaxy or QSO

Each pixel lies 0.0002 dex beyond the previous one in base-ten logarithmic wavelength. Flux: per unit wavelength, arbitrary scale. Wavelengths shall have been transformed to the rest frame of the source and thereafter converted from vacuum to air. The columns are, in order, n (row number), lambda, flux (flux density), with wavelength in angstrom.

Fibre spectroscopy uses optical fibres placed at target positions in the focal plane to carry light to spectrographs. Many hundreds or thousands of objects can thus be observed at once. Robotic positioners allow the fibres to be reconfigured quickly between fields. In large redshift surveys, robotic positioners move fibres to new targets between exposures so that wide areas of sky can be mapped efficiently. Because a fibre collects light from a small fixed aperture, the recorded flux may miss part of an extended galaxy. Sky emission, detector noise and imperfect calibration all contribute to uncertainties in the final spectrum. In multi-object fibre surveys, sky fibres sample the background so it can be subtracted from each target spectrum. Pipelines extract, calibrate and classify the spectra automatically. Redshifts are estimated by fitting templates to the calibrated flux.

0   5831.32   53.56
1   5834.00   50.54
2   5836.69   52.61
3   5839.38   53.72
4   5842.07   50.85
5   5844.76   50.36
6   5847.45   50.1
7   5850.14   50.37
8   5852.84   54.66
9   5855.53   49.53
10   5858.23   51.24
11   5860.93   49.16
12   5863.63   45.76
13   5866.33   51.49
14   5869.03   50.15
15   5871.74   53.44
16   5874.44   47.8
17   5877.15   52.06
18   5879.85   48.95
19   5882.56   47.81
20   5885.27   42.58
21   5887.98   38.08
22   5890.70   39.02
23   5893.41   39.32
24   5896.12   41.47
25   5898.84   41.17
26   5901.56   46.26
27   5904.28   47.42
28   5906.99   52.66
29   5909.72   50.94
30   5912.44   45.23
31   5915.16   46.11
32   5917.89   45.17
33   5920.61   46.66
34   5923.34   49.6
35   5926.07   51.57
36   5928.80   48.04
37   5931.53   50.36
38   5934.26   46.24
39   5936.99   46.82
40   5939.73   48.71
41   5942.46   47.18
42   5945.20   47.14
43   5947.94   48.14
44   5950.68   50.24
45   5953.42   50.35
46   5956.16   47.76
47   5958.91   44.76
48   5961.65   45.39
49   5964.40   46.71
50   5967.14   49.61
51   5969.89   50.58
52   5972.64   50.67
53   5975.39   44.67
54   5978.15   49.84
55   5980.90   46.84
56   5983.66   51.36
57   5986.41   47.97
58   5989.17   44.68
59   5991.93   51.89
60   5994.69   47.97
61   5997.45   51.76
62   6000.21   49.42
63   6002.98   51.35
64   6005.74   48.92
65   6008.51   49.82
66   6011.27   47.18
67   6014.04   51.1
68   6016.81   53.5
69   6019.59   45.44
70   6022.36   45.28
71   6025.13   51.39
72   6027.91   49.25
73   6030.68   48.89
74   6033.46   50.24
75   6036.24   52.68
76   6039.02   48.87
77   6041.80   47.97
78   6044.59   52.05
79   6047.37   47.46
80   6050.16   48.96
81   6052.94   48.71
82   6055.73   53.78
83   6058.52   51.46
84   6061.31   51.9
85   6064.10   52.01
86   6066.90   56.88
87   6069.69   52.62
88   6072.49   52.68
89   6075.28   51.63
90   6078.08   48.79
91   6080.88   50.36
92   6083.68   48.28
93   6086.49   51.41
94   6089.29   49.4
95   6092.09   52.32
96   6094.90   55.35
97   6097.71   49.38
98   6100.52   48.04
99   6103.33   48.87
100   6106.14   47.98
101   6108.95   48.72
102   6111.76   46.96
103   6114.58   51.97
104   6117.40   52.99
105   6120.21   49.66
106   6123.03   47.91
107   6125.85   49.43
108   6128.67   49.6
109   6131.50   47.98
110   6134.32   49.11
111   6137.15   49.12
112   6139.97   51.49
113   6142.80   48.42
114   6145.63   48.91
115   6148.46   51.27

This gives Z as 528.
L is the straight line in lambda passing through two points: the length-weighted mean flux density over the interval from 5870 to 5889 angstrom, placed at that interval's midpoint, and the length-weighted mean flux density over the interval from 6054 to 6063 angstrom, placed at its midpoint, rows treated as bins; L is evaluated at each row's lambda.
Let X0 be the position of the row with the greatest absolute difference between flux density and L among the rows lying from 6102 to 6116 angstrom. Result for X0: 6111.76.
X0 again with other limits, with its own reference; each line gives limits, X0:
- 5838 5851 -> 5839.38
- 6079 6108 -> 6106.14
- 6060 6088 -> 6083.68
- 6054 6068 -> 6066.90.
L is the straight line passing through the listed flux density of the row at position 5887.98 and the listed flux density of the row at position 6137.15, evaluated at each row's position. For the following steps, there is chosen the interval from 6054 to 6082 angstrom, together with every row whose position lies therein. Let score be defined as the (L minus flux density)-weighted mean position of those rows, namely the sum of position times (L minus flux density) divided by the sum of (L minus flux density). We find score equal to 6066.6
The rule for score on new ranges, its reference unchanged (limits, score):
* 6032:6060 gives 6045.9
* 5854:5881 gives 5867.6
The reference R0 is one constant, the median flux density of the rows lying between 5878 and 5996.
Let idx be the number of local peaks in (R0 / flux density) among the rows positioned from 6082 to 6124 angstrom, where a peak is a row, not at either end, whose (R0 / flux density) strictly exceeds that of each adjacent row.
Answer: 4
